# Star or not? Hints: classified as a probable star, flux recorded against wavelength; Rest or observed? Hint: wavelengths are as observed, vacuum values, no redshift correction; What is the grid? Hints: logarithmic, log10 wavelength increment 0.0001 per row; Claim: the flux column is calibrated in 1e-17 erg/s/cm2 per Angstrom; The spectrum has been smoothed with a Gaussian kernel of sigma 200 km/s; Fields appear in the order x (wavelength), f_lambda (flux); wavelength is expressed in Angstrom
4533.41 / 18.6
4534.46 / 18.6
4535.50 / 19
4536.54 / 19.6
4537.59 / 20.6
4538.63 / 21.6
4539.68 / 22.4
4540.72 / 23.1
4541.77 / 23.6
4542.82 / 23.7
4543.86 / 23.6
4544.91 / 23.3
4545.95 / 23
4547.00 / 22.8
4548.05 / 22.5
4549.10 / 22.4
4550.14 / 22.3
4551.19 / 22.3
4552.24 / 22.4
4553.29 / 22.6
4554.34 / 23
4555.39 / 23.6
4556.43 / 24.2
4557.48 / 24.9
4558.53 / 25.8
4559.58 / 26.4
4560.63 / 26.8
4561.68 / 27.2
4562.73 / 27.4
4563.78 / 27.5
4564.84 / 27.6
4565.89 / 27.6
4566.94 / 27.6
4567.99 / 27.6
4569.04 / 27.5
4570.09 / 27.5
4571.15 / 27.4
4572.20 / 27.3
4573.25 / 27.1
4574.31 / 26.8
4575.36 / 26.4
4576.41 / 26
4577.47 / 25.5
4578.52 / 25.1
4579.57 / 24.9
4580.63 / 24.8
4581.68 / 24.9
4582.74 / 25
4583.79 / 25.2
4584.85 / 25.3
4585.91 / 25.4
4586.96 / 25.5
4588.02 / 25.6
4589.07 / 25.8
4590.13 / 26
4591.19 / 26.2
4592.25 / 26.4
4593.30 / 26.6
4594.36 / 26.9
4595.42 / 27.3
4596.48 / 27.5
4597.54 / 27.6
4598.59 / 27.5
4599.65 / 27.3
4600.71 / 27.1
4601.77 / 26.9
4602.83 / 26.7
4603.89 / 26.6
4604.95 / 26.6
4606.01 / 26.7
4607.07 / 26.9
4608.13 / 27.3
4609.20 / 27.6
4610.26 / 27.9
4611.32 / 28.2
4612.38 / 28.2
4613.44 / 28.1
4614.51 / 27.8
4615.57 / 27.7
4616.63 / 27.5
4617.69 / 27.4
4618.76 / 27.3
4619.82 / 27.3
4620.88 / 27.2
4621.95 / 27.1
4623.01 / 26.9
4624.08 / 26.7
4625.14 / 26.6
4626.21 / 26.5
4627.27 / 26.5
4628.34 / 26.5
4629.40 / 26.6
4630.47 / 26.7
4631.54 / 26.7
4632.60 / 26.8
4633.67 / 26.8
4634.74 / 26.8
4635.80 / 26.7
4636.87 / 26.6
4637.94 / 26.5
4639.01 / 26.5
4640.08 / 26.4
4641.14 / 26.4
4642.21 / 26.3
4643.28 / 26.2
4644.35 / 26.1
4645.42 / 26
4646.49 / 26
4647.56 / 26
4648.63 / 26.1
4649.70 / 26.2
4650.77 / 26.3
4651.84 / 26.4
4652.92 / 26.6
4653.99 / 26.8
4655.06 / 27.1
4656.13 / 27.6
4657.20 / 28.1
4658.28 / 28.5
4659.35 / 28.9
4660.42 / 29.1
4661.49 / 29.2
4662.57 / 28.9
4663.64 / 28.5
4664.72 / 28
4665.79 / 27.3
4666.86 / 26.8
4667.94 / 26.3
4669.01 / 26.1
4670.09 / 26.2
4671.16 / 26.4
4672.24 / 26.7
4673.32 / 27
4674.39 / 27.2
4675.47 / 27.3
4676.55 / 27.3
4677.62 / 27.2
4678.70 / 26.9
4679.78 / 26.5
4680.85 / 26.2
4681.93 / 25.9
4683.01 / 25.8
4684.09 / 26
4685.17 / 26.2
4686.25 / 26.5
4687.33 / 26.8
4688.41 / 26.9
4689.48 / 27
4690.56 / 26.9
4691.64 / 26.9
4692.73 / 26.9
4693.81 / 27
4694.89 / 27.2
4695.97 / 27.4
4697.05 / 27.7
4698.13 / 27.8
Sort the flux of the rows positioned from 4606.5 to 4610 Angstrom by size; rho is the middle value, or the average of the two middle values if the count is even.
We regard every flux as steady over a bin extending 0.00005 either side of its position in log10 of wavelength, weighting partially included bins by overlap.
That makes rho 27.3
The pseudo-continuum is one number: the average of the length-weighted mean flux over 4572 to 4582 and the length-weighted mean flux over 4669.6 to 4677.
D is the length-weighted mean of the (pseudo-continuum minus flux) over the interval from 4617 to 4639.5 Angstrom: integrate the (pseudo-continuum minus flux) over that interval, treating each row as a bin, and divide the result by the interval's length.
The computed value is -0.4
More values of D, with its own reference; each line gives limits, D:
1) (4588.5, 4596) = -0.1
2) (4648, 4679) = -0.9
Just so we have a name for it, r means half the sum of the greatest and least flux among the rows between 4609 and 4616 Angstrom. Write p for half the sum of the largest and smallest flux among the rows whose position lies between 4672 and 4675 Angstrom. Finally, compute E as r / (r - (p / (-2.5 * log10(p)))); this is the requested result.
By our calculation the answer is 0.787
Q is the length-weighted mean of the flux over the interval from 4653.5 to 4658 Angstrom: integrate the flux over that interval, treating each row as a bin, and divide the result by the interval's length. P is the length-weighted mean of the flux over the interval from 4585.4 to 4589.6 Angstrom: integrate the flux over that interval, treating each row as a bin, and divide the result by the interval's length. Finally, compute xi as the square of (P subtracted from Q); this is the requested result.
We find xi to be 3.4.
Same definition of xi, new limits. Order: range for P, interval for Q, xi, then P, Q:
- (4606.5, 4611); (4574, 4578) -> 1.6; 27.4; 26.2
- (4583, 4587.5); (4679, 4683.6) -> 0.7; 25.3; 26.1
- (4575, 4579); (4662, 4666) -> 6.1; 25.7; 28.2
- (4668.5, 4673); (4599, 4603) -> 0.5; 26.3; 27.0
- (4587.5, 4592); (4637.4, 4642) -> 0.3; 25.9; 26.4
